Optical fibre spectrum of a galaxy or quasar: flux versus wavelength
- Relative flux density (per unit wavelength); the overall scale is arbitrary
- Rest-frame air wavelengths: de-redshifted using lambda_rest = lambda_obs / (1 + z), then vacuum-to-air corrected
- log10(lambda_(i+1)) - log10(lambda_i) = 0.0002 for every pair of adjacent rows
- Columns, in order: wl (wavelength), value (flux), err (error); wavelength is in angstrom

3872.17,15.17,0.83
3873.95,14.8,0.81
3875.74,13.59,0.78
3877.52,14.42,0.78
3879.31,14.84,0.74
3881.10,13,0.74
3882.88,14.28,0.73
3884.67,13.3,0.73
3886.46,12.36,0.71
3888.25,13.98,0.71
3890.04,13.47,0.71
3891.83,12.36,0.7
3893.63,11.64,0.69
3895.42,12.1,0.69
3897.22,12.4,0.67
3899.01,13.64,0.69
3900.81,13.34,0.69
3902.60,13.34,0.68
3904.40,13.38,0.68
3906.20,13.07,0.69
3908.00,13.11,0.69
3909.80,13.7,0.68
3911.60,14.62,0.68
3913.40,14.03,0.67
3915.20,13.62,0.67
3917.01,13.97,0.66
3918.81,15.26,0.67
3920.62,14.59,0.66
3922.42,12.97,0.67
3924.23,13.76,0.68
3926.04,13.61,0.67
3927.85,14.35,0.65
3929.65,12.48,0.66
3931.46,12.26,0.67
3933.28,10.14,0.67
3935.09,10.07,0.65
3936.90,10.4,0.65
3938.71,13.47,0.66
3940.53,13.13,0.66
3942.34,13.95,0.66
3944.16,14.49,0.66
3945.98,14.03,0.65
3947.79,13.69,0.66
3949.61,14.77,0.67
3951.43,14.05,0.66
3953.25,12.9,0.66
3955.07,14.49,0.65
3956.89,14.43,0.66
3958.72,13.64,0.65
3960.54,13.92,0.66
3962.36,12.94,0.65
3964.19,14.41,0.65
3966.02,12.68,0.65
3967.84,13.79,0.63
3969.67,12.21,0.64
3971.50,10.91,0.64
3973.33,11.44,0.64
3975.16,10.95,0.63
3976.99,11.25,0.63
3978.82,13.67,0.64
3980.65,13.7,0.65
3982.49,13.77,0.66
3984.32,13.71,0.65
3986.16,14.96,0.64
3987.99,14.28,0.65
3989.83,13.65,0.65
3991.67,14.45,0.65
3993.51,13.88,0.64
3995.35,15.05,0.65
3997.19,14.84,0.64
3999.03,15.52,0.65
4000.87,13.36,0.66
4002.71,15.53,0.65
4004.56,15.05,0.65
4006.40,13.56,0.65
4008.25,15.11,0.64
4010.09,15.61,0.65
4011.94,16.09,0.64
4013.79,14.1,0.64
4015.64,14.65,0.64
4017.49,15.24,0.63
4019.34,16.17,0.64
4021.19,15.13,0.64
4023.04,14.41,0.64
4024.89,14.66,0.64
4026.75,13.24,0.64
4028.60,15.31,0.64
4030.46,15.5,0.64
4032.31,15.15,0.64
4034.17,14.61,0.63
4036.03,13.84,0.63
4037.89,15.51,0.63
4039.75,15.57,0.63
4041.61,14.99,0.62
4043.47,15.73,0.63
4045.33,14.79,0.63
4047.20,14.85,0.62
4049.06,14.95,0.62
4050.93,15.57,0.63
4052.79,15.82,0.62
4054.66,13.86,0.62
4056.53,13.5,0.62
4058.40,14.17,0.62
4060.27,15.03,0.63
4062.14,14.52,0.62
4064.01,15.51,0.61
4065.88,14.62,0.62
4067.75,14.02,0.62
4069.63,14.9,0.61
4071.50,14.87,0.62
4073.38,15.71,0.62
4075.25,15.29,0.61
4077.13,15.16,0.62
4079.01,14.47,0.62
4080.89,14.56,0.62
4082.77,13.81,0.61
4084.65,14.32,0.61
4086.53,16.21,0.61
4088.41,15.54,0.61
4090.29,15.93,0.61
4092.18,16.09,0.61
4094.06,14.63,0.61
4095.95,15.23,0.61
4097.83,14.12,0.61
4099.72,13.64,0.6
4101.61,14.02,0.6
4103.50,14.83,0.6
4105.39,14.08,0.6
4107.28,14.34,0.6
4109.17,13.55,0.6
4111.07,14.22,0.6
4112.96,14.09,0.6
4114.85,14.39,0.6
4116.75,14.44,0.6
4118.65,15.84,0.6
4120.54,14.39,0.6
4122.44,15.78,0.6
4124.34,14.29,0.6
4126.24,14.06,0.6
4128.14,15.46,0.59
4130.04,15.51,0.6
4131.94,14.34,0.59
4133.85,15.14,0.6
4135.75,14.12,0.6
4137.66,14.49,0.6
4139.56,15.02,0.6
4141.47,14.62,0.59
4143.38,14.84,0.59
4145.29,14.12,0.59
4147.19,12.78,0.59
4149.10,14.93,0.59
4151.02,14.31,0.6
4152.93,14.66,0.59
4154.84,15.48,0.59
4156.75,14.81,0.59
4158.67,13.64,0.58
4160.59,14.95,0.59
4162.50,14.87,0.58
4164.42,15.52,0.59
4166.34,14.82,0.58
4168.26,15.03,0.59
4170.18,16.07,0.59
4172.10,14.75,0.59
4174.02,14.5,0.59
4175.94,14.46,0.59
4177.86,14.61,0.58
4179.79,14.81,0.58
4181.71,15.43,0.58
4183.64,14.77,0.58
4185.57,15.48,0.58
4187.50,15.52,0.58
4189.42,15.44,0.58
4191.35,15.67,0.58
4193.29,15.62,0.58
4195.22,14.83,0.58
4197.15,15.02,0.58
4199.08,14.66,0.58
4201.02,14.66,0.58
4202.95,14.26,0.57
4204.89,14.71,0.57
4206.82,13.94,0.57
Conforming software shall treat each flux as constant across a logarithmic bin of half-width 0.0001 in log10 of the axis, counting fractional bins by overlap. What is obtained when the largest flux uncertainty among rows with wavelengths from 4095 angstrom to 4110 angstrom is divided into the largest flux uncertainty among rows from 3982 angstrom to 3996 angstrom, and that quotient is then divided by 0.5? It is 2.16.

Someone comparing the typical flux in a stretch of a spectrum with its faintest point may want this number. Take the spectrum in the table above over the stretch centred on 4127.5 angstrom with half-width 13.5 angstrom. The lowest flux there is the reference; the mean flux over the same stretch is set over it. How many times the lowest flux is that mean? 1.053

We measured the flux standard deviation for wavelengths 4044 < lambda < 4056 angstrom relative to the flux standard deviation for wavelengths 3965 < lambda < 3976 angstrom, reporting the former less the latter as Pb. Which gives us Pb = -0.4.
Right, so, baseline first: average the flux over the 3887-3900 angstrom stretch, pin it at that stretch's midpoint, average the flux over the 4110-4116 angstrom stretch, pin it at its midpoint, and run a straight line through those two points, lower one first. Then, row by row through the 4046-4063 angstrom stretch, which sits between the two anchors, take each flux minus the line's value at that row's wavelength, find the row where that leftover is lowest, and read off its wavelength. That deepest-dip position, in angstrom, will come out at 4056.53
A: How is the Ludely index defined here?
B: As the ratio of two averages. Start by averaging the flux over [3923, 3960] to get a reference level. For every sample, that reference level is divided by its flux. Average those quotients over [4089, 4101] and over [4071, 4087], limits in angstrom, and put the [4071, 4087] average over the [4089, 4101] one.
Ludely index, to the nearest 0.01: 1.00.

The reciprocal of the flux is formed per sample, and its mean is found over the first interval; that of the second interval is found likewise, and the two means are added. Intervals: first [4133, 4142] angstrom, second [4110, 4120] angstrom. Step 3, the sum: 0.137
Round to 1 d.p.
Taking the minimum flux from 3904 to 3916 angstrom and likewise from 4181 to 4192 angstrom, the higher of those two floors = 14.8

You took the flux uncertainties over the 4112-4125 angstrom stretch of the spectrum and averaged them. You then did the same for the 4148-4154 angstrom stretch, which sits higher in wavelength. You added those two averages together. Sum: 1.19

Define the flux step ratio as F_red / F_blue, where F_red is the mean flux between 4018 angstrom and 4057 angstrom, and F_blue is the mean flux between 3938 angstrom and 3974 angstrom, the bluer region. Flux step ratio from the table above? 1.11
